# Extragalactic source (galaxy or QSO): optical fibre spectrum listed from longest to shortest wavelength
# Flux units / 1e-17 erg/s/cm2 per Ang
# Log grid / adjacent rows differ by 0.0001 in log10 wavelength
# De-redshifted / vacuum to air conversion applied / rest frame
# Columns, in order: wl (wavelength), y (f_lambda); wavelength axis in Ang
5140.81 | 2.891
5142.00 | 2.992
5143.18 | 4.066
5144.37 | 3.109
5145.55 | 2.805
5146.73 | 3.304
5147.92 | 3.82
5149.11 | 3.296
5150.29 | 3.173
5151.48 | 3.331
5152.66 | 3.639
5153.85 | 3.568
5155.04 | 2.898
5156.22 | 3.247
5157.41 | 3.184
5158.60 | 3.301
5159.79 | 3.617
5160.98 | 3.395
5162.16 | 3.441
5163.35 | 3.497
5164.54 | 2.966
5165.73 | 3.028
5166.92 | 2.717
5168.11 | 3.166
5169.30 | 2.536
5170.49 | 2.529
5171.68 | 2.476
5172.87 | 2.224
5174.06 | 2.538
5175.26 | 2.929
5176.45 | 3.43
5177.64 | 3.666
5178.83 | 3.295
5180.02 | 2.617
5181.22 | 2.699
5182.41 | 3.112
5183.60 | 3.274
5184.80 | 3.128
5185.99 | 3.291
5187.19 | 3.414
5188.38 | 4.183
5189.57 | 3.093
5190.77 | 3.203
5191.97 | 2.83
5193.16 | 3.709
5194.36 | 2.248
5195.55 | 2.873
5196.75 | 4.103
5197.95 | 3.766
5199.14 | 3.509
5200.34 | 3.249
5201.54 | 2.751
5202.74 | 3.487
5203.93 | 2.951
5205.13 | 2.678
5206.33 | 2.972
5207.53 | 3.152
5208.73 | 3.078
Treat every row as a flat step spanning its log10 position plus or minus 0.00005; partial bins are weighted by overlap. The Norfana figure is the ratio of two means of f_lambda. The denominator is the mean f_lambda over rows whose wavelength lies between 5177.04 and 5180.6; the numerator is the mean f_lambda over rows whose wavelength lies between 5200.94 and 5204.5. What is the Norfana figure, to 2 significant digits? 0.96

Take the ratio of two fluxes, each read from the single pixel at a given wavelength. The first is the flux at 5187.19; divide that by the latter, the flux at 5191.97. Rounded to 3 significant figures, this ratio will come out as 1.21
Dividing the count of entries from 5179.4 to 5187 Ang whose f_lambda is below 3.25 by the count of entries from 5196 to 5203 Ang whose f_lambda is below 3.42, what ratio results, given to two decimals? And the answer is 2.00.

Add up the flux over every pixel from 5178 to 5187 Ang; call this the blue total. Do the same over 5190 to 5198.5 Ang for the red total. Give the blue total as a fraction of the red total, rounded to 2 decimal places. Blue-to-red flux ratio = 0.94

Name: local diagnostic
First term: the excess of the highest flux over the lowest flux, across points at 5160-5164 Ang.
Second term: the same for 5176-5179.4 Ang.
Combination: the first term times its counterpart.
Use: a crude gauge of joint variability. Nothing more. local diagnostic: 0.04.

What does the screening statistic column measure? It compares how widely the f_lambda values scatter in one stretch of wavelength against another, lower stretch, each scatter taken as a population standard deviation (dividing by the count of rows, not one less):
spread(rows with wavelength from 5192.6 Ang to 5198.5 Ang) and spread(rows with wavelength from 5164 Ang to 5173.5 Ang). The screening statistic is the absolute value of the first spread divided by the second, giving 2.3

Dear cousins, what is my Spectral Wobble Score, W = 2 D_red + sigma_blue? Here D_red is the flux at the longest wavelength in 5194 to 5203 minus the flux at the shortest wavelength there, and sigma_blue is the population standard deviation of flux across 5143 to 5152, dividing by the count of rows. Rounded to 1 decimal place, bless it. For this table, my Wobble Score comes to 2.9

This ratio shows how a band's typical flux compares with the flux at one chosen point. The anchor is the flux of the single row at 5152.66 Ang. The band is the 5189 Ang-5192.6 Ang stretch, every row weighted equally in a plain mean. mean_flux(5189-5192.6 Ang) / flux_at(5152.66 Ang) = 0.84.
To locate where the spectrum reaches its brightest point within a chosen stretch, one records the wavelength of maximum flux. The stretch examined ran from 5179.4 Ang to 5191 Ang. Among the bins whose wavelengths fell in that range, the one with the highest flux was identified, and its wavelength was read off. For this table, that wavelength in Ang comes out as 5188.38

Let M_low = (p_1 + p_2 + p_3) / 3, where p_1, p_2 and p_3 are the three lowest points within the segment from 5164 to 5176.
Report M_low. 2.41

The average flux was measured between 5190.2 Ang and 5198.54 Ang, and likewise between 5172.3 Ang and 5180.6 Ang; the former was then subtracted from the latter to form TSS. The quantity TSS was -0.29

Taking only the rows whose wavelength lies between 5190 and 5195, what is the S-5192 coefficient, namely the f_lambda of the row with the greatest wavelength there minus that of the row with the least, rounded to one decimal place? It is -1.0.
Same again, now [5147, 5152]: -0.5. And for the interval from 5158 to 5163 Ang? 0.1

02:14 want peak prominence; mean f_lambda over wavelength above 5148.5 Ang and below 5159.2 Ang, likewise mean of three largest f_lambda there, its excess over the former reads 0.220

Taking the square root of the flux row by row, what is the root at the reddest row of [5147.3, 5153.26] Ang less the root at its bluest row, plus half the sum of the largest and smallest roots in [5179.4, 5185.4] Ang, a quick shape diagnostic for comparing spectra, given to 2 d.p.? 1.67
